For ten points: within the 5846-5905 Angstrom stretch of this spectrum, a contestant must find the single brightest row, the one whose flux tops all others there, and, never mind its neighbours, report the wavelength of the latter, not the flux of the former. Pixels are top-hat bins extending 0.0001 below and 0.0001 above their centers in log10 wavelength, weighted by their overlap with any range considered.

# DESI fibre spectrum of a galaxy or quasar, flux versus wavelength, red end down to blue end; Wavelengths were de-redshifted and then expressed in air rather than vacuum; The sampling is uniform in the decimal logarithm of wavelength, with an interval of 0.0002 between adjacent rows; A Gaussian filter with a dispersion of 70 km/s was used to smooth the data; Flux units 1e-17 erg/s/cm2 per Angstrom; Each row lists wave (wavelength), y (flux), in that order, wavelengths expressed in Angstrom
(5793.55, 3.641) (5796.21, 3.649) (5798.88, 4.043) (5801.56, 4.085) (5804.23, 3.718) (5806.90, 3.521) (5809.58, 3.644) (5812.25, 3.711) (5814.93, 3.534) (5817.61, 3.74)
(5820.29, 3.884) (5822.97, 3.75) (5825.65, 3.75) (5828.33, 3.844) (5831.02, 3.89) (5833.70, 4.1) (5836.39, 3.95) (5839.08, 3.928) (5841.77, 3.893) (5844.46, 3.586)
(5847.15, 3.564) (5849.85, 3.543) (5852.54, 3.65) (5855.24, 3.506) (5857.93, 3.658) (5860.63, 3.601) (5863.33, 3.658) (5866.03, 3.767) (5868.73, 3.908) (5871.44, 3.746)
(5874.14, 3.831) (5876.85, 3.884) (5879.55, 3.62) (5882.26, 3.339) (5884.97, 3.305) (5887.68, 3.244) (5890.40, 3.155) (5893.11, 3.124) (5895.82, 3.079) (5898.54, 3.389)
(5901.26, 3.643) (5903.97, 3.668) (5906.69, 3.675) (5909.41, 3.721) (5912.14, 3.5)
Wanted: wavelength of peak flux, 5868.73 Angstrom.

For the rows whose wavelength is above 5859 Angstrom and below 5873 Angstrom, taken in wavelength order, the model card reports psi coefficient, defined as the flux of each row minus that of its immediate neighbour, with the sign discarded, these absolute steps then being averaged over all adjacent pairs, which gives 0.12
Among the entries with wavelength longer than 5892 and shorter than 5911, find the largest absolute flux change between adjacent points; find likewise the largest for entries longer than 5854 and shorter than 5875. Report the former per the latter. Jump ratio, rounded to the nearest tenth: 1.9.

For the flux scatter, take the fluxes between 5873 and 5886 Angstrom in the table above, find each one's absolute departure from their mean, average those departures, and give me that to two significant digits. 0.22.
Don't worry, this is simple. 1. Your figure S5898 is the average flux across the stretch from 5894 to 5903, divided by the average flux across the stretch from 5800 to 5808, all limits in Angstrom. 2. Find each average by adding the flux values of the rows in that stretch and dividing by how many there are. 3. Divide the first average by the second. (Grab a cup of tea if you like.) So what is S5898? 0.89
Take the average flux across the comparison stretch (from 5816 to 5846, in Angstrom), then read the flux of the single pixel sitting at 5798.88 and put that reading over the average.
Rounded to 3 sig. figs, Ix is 1.05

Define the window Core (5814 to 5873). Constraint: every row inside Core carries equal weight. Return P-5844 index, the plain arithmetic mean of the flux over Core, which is 3.75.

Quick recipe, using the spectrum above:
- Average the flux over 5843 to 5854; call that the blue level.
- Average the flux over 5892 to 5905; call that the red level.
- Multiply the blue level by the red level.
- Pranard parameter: 12.1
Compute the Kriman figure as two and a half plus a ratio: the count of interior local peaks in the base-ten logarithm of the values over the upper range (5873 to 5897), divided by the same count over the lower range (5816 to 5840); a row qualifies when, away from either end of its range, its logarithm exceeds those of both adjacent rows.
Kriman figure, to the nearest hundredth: 3.00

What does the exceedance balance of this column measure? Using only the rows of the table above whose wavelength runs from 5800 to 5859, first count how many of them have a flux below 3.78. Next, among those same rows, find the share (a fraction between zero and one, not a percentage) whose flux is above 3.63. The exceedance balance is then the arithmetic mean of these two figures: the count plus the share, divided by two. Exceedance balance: 7.4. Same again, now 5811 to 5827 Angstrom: 2.9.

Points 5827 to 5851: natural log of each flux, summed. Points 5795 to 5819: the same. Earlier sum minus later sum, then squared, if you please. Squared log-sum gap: 0.03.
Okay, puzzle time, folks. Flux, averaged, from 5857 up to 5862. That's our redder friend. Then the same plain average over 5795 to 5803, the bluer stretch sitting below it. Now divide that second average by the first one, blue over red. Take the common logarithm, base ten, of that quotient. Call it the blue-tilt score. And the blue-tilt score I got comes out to 0.034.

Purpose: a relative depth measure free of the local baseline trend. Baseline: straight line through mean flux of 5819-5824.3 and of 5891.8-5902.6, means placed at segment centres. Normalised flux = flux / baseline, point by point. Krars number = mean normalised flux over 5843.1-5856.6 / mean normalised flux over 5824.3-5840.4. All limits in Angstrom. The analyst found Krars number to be 0.94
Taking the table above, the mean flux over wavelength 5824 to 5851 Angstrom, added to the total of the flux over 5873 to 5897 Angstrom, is 34.4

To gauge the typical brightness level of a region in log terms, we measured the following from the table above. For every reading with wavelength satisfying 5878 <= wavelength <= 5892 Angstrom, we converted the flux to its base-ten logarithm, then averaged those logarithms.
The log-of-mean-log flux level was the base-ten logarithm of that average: -0.282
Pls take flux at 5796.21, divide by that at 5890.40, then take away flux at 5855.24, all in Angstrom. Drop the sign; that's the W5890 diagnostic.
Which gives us 2.35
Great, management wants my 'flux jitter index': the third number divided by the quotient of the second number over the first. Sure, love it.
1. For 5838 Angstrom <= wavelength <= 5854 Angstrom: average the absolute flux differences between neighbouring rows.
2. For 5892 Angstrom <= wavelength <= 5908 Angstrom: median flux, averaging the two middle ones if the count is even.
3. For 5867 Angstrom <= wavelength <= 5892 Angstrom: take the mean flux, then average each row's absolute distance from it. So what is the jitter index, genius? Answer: 0.0074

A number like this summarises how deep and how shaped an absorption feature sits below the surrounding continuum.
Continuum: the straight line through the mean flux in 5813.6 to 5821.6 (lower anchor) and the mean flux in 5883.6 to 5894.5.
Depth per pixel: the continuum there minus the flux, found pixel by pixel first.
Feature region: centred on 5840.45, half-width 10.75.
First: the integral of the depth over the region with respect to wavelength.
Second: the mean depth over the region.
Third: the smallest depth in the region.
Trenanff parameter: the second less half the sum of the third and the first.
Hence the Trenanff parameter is 2.7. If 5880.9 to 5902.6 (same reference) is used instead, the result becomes 1.2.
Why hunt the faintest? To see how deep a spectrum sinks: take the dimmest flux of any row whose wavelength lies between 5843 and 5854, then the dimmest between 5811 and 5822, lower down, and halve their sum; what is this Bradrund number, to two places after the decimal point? 3.54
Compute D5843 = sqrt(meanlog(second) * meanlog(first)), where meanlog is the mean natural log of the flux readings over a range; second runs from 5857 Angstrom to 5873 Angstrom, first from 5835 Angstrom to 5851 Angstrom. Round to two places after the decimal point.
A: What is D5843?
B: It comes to 1.32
